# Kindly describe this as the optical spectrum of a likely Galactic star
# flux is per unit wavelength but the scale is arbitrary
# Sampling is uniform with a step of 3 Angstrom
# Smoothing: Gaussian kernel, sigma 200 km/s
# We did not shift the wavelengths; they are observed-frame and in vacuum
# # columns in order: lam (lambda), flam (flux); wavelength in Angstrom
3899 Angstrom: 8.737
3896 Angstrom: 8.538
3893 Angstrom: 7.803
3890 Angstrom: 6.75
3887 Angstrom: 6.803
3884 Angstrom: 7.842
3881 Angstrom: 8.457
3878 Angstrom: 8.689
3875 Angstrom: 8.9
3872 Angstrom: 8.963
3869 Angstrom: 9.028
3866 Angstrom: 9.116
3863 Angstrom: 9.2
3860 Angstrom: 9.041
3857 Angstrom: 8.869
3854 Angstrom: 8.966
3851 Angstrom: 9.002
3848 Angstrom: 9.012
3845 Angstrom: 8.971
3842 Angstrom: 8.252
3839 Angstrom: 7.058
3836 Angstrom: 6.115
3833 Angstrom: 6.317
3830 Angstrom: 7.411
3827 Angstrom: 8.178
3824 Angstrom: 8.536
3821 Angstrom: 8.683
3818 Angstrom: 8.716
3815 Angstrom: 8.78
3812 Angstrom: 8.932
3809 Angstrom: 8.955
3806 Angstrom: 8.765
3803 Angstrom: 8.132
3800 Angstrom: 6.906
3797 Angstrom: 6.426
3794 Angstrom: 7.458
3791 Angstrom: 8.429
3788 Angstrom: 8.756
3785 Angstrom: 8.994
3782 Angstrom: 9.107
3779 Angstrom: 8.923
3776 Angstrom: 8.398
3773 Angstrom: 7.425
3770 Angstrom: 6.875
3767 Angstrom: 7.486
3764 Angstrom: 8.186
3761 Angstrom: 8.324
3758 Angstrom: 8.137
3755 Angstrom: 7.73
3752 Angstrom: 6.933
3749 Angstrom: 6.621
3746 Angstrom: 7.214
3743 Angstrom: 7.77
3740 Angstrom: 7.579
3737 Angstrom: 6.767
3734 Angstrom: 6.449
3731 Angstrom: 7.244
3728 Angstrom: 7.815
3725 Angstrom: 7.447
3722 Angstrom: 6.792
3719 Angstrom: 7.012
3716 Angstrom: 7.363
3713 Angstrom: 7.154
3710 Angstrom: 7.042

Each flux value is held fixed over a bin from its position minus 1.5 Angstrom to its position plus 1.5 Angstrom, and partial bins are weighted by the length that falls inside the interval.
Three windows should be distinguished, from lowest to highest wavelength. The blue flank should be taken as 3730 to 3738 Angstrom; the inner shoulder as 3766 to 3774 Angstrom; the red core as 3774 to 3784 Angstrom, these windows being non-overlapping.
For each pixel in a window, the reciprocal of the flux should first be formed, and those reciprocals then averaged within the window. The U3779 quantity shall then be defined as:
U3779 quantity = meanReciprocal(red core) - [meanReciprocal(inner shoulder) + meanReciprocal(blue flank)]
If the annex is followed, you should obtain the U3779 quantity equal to -0.171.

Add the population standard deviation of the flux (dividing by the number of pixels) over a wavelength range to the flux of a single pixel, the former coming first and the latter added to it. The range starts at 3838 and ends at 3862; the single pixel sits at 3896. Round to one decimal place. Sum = 9.2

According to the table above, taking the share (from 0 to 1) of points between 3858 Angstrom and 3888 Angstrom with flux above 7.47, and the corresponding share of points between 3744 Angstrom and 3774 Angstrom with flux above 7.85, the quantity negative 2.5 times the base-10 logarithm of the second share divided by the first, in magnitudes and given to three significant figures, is 1.19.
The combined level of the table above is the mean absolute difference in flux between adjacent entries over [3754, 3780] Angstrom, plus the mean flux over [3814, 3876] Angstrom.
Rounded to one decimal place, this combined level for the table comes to 8.9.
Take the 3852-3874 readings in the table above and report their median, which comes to 9.0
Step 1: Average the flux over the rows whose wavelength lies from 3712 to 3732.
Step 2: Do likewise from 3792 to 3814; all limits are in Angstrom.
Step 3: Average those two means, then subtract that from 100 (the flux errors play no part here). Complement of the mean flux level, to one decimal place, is 92.4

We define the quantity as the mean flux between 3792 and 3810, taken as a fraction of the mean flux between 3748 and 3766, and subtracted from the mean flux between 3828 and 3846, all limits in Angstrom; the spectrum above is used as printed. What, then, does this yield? 6.3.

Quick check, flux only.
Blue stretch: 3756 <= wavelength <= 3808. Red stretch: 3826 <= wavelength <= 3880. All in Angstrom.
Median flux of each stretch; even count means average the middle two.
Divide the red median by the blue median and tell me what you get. 1.09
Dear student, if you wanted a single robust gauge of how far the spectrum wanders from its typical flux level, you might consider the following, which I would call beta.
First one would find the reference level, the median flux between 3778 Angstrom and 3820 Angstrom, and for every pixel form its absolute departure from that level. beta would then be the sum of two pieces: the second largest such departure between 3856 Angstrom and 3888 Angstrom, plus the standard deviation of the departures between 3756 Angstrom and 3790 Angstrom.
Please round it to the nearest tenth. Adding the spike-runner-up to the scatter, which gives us 1.5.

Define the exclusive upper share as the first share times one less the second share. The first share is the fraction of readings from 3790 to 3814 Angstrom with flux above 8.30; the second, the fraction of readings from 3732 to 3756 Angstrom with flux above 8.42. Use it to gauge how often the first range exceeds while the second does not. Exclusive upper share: 0.50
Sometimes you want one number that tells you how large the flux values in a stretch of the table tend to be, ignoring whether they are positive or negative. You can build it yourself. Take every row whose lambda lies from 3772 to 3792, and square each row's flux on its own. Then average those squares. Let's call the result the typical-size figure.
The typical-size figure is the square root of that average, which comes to 8.6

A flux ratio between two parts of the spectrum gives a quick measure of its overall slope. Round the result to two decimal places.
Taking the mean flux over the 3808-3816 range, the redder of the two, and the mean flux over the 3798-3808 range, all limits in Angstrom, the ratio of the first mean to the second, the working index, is 1.12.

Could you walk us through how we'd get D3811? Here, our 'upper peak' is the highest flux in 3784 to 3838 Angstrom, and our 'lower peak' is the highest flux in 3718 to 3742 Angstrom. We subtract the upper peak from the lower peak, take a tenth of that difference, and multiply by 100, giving -12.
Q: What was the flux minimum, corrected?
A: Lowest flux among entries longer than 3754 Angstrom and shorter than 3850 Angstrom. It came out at 6.115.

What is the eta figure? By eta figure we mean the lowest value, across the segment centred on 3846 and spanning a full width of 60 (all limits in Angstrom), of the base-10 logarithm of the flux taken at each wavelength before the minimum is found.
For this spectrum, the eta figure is 0.79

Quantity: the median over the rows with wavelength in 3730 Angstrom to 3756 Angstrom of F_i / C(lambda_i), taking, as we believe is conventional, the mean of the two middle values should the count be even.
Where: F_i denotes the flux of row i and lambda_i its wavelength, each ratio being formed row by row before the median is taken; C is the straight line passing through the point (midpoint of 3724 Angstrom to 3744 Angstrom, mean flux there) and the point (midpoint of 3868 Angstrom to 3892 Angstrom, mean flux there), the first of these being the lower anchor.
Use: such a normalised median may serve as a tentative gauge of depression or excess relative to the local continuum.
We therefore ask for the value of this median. 0.98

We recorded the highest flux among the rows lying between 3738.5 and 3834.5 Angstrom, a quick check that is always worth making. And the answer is 9.107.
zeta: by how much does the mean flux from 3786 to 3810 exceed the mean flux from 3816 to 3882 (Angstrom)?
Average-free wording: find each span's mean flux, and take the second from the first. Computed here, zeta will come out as -0.45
